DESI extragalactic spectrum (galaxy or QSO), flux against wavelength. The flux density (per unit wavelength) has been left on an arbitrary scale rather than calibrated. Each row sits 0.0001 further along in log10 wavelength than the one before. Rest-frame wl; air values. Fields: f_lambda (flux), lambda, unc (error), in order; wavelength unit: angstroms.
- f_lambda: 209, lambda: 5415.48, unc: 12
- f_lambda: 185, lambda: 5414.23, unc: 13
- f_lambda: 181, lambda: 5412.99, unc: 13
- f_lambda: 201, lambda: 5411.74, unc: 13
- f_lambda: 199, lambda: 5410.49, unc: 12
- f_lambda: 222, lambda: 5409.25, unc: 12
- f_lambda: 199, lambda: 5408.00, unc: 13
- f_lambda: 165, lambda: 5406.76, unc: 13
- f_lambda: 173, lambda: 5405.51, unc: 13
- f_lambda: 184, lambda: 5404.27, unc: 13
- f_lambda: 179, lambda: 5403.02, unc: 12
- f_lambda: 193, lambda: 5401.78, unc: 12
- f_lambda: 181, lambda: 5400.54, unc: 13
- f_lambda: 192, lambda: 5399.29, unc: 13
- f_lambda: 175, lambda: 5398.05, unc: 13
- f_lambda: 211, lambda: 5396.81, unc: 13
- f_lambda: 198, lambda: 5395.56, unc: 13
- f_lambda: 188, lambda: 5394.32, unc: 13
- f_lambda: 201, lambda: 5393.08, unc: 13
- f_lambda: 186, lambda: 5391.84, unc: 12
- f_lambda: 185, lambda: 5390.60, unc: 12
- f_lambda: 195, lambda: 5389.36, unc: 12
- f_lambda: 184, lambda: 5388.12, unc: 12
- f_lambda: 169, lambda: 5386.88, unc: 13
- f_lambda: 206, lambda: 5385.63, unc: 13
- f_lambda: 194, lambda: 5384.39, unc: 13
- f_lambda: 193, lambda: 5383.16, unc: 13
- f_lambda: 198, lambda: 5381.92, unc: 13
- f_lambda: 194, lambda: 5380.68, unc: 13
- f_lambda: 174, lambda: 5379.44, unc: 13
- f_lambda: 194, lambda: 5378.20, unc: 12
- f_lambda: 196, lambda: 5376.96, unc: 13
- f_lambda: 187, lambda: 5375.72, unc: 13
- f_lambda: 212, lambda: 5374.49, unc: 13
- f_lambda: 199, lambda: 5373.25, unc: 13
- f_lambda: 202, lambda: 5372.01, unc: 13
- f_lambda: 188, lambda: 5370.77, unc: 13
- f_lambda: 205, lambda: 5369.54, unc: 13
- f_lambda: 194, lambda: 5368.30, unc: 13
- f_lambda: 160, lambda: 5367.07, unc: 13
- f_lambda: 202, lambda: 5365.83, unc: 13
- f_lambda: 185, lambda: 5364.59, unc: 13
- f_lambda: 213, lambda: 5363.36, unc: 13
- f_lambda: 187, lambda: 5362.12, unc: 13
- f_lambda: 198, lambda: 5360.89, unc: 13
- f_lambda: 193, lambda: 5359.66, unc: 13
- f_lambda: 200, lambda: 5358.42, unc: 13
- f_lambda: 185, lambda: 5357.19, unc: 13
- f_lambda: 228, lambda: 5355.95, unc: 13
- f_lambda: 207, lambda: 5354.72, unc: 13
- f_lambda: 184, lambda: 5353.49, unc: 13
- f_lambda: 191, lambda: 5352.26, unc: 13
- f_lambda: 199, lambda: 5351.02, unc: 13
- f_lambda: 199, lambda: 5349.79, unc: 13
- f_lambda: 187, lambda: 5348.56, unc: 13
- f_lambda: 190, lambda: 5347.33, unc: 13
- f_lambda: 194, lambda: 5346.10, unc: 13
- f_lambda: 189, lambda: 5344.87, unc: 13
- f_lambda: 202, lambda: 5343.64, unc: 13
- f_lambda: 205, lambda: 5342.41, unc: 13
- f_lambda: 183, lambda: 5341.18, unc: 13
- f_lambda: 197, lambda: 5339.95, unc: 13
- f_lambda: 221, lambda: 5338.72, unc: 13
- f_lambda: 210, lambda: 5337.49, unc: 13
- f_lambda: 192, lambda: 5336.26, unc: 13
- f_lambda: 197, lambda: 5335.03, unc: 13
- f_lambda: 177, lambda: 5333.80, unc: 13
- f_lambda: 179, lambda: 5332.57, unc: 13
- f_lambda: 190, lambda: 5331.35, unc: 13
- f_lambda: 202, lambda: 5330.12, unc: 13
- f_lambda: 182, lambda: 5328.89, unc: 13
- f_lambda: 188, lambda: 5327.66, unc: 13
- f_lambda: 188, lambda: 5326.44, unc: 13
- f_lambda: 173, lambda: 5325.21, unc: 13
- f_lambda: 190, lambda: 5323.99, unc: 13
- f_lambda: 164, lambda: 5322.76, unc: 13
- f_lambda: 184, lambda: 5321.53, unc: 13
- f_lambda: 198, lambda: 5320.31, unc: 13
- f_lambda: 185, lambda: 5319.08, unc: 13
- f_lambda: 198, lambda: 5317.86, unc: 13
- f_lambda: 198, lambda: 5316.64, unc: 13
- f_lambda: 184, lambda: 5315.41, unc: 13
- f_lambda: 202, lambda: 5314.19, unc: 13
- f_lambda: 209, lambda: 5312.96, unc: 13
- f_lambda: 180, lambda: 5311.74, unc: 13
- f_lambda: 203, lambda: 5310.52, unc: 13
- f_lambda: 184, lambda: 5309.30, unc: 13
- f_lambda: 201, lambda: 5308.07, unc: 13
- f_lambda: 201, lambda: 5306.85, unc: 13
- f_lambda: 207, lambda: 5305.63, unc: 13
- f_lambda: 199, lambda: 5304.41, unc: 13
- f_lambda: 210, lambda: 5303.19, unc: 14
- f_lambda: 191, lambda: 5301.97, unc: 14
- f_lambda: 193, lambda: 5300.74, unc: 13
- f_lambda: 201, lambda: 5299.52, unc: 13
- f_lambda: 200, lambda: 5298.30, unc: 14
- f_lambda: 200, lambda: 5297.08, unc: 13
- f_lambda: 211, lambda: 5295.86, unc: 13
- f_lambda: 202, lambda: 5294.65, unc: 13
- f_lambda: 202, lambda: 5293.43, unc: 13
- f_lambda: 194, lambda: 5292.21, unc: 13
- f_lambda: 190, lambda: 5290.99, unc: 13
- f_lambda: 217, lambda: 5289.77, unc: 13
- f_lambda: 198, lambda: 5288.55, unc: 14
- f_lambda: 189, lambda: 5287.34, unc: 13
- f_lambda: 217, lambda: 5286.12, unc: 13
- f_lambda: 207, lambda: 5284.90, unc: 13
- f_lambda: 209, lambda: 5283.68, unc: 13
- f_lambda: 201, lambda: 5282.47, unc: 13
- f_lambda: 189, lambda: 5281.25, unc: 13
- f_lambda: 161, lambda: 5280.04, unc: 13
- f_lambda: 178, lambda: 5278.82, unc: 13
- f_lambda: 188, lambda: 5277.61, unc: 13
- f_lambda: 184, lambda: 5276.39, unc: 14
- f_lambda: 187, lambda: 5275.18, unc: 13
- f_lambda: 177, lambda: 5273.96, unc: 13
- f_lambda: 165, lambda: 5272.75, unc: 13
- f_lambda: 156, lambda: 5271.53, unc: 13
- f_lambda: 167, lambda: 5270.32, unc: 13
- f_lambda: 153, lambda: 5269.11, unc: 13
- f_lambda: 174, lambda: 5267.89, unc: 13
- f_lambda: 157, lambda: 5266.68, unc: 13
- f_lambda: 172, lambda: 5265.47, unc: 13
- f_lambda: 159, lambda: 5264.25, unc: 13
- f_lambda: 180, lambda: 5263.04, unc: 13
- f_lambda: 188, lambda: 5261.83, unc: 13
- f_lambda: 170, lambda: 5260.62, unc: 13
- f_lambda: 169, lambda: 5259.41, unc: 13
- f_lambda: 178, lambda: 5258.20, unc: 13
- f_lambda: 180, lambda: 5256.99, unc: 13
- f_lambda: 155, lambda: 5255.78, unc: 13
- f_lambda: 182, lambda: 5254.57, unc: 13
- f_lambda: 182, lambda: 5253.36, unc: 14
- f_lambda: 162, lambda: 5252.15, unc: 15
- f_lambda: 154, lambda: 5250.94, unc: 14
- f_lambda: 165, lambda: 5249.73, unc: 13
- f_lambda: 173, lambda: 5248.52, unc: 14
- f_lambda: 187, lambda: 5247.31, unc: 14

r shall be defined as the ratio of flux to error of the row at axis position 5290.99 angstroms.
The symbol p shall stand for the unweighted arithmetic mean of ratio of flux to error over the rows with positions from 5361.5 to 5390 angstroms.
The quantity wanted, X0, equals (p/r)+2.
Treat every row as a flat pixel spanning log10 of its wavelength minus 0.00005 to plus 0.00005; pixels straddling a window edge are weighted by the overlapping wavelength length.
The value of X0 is 3.02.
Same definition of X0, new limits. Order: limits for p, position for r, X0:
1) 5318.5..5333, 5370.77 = 2.99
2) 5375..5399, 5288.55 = 3.06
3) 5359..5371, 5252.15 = 3.37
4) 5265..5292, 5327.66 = 2.97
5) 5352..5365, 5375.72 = 3.06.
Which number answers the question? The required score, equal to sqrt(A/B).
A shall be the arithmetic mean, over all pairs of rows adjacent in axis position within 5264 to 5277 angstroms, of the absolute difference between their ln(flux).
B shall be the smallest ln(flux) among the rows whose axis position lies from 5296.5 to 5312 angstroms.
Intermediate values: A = 0.075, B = 5.19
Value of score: 0.121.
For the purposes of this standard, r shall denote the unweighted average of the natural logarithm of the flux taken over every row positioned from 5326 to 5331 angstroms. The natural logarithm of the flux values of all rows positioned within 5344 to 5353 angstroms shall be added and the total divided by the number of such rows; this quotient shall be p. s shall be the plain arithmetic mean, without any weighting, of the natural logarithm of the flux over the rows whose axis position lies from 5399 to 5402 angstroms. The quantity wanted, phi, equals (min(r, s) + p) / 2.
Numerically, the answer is 5.25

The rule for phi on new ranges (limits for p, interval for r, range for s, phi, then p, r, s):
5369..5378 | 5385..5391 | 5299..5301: 5.26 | 5.29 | 5.23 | 5.28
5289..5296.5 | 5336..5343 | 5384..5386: 5.30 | 5.31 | 5.30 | 5.30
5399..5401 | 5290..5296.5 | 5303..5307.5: 5.26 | 5.23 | 5.30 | 5.32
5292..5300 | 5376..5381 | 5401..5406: 5.25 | 5.31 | 5.24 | 5.20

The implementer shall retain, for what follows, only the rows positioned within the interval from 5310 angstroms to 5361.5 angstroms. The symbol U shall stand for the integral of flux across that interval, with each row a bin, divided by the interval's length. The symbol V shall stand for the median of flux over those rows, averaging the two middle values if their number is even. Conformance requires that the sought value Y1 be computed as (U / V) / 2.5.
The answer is 0.402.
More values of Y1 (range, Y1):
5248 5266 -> 0.398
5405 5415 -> 0.398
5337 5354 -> 0.402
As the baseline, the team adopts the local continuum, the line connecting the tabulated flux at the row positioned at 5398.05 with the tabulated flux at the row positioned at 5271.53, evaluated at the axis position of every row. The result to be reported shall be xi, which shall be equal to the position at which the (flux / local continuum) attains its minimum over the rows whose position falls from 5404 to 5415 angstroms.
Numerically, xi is 5406.76 angstroms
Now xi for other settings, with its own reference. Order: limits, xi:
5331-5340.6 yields 5333.80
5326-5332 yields 5328.89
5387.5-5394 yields 5388.12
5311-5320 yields 5311.74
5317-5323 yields 5322.76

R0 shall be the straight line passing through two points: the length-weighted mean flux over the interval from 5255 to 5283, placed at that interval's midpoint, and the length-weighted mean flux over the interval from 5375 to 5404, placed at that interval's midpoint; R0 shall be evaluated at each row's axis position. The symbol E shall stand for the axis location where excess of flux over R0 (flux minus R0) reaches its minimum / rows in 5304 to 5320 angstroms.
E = 5311.74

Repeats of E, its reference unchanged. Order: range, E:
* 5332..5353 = 5333.80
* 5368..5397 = 5386.88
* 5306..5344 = 5322.76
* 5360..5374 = 5367.07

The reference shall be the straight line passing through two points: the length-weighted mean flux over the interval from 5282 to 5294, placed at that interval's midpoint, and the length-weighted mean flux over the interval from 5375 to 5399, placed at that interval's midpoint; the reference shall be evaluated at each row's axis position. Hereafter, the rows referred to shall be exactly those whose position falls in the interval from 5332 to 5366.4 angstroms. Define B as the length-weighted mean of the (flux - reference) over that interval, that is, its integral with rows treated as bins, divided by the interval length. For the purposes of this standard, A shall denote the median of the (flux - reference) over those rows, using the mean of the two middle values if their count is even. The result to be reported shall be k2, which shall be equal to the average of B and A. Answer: 0.1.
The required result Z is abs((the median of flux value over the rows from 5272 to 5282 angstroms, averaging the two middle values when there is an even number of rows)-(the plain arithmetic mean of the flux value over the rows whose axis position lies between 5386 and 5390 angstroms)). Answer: 2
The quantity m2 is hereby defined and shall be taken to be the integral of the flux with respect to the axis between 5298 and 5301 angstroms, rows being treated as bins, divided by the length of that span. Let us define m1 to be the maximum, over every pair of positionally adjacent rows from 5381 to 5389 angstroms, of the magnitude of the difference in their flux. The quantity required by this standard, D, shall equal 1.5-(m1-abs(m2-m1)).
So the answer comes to 126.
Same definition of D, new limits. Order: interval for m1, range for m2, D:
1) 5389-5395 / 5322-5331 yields 155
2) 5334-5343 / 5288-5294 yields 153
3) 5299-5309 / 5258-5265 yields 137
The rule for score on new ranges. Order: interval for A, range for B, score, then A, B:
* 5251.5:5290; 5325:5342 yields 0.120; 0.074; 5.15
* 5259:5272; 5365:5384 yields 0.128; 0.083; 5.08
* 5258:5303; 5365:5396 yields 0.110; 0.061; 5.08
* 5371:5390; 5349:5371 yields 0.114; 0.066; 5.08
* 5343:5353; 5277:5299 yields 0.081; 0.033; 5.08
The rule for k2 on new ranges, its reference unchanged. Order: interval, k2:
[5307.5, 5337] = -9.0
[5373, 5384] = 2.0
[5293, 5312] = -0.6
